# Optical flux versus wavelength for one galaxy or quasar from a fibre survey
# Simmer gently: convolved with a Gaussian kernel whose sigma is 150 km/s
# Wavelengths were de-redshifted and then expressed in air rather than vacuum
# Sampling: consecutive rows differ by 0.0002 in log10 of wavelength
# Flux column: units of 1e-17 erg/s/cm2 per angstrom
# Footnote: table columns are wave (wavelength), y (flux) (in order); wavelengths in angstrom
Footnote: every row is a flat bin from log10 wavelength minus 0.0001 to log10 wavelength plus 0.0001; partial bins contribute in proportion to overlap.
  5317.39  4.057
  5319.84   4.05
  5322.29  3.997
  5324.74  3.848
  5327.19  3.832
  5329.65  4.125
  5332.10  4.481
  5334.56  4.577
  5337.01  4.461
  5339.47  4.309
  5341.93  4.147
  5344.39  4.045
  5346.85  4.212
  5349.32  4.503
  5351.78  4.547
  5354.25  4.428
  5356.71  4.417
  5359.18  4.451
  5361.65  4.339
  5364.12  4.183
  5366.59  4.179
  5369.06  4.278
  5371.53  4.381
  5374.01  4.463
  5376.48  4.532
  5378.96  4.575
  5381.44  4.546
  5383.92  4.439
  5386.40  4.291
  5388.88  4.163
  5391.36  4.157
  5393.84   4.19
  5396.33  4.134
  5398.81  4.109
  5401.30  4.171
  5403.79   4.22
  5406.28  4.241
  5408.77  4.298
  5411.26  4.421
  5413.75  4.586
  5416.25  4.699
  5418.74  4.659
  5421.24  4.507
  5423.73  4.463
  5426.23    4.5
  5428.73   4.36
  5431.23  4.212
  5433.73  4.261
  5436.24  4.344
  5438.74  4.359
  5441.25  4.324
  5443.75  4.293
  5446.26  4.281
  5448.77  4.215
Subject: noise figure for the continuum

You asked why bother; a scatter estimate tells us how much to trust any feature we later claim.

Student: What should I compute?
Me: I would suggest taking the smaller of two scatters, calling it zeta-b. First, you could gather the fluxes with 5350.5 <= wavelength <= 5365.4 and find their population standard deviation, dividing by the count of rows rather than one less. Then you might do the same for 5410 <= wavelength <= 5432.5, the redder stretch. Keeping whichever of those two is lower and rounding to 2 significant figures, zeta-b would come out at 0.11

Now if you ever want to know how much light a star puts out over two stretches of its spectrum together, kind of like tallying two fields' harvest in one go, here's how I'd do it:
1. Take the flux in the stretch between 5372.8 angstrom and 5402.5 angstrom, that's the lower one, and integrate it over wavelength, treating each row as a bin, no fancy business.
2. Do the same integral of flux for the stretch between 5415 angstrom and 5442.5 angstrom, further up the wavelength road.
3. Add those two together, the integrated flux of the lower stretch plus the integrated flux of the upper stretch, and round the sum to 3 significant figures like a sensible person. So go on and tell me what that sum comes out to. 250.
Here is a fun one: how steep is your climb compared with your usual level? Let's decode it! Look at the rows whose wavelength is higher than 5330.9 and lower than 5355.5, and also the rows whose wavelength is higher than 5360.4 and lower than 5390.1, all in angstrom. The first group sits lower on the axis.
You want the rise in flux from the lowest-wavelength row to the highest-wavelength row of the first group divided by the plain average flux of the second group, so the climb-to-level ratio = -0.01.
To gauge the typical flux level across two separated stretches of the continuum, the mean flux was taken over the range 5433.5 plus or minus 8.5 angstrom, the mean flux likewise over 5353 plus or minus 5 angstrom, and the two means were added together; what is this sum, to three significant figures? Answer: 8.81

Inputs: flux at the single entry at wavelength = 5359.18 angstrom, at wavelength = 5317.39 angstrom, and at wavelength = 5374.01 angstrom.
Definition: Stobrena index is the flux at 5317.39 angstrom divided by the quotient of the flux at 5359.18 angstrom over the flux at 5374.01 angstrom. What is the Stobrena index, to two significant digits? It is 4.1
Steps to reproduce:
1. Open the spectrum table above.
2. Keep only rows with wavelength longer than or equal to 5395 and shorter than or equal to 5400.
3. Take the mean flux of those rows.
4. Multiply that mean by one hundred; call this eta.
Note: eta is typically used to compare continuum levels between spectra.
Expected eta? 412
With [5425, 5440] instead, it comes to 434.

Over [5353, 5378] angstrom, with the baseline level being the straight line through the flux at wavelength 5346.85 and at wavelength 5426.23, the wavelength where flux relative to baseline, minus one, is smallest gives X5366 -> 5366.59 angstrom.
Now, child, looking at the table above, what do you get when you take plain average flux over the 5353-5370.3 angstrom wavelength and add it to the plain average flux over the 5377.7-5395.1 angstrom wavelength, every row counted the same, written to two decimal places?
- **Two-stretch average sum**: 8.66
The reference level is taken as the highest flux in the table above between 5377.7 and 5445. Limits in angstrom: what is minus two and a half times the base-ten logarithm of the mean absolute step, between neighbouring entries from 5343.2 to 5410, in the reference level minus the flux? 2.76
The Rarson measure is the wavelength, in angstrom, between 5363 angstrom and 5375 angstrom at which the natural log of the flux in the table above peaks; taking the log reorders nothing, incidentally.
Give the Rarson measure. 5374.01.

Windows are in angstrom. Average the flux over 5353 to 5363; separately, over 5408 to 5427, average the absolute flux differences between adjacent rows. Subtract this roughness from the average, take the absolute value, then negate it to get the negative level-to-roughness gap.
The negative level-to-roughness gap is -4.31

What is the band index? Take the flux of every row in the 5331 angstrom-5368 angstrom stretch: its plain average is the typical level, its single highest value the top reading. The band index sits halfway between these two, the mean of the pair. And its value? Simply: 4.46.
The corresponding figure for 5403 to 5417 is 4.55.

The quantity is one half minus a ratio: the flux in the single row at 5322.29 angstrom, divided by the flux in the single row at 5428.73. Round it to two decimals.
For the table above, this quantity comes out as -0.42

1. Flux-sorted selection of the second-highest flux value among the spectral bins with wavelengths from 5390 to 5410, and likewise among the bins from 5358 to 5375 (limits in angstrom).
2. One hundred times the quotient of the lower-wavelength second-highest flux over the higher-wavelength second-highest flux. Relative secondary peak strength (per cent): 105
